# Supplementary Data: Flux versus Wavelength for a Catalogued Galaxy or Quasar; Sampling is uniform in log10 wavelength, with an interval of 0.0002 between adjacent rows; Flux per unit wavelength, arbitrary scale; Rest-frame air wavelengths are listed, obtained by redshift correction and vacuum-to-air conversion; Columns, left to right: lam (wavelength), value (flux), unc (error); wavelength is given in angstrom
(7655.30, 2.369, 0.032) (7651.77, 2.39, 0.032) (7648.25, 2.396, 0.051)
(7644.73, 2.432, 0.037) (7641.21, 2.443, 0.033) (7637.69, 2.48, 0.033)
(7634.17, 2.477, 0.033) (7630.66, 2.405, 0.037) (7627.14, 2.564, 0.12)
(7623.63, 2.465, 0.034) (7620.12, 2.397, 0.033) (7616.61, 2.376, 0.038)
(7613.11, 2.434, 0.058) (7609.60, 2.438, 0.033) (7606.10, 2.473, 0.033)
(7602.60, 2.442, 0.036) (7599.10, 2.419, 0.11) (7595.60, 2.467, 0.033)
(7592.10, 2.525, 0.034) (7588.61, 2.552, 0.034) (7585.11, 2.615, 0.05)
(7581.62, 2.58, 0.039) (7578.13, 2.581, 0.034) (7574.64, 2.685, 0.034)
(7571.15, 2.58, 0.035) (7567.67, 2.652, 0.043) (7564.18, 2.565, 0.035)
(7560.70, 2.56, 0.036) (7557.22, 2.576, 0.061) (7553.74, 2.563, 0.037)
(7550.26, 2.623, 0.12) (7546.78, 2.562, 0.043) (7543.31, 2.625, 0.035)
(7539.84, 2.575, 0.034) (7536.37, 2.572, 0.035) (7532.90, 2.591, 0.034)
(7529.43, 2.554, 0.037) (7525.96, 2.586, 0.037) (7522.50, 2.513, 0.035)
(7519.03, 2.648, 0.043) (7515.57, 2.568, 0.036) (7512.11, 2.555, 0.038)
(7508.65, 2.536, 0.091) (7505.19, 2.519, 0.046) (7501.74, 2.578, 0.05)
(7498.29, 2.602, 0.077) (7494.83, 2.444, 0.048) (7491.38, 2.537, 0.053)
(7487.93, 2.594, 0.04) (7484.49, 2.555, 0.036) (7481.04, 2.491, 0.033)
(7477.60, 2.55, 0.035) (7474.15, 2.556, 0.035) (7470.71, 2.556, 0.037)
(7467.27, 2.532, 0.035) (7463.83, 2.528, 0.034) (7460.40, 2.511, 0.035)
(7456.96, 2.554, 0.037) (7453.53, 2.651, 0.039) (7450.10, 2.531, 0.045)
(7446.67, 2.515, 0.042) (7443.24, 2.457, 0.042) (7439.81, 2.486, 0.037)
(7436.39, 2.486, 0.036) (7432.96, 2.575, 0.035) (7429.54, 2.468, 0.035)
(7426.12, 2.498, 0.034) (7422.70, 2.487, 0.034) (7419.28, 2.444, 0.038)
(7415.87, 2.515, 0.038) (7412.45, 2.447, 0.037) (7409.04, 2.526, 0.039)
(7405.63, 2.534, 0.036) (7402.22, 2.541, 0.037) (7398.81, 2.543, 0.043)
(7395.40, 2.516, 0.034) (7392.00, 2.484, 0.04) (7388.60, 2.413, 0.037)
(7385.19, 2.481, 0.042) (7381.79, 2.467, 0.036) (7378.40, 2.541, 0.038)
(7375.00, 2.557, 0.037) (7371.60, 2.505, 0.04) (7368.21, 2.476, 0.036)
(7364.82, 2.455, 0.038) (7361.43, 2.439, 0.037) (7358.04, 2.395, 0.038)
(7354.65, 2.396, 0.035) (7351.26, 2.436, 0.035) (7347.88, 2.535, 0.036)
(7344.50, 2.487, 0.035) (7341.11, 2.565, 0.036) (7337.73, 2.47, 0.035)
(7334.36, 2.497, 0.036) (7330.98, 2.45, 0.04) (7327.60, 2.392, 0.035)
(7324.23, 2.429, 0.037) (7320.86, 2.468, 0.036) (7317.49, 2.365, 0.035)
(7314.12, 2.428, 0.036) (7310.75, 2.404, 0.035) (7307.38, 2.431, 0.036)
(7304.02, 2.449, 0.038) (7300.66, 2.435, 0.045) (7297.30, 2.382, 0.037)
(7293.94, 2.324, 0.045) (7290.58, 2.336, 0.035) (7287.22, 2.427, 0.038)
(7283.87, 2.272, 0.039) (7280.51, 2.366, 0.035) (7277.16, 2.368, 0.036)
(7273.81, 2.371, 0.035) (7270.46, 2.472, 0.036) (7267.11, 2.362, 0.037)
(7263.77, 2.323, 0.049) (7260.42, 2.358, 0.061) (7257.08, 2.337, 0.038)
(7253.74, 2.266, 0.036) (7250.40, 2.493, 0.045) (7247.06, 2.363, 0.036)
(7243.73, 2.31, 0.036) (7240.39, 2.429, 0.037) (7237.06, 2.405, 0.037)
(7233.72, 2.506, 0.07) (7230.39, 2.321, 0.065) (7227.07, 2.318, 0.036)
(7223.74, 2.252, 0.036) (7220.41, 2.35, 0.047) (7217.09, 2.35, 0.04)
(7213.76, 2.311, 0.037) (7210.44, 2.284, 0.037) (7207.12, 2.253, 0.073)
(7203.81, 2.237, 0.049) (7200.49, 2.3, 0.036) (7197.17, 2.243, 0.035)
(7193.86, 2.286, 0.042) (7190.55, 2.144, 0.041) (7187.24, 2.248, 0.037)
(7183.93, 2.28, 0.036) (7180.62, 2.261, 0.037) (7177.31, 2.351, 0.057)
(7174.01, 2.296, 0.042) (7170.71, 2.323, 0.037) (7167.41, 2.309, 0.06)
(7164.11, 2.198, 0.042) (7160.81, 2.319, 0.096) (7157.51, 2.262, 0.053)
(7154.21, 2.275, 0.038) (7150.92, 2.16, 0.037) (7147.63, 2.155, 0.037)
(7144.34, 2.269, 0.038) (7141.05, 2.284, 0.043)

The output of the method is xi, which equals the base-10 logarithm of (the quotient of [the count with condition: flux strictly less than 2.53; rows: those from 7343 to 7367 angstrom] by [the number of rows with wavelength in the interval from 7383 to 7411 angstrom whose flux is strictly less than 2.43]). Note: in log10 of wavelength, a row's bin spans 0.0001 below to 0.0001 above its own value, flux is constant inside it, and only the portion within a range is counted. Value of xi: 0.8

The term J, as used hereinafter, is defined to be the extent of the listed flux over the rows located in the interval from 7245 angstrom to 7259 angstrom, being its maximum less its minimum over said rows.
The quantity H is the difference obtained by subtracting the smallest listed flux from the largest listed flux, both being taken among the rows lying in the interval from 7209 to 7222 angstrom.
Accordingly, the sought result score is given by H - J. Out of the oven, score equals -0.16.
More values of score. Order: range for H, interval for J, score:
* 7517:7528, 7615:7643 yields -0.05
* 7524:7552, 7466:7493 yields -0.03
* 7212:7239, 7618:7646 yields 0.09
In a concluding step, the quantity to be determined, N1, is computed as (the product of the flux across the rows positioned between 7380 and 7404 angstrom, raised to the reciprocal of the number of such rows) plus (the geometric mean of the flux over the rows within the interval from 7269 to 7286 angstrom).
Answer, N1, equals 4.86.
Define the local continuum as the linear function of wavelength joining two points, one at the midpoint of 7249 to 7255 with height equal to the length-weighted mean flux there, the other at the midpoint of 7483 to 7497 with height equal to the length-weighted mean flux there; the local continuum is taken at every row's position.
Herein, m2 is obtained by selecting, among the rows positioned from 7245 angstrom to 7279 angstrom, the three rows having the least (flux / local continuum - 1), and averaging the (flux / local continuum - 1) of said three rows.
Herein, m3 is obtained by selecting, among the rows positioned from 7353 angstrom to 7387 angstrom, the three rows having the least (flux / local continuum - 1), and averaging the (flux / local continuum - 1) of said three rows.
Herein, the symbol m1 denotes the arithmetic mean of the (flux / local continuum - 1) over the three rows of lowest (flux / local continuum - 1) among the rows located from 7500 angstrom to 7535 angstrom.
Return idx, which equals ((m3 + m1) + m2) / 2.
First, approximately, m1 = -0.0101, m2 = -0.032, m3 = -0.016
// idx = -0.029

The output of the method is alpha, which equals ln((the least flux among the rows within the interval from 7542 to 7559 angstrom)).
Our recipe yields 0.941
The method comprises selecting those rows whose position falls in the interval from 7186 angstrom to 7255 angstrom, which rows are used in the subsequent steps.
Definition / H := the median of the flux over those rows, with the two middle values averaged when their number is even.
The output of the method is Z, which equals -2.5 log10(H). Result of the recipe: -0.91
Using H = 2.31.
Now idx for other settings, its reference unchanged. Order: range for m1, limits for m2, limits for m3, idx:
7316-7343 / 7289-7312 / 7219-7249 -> -0.035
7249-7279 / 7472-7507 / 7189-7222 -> -0.056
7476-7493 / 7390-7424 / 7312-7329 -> -0.013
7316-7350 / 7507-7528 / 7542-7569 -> -0.013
